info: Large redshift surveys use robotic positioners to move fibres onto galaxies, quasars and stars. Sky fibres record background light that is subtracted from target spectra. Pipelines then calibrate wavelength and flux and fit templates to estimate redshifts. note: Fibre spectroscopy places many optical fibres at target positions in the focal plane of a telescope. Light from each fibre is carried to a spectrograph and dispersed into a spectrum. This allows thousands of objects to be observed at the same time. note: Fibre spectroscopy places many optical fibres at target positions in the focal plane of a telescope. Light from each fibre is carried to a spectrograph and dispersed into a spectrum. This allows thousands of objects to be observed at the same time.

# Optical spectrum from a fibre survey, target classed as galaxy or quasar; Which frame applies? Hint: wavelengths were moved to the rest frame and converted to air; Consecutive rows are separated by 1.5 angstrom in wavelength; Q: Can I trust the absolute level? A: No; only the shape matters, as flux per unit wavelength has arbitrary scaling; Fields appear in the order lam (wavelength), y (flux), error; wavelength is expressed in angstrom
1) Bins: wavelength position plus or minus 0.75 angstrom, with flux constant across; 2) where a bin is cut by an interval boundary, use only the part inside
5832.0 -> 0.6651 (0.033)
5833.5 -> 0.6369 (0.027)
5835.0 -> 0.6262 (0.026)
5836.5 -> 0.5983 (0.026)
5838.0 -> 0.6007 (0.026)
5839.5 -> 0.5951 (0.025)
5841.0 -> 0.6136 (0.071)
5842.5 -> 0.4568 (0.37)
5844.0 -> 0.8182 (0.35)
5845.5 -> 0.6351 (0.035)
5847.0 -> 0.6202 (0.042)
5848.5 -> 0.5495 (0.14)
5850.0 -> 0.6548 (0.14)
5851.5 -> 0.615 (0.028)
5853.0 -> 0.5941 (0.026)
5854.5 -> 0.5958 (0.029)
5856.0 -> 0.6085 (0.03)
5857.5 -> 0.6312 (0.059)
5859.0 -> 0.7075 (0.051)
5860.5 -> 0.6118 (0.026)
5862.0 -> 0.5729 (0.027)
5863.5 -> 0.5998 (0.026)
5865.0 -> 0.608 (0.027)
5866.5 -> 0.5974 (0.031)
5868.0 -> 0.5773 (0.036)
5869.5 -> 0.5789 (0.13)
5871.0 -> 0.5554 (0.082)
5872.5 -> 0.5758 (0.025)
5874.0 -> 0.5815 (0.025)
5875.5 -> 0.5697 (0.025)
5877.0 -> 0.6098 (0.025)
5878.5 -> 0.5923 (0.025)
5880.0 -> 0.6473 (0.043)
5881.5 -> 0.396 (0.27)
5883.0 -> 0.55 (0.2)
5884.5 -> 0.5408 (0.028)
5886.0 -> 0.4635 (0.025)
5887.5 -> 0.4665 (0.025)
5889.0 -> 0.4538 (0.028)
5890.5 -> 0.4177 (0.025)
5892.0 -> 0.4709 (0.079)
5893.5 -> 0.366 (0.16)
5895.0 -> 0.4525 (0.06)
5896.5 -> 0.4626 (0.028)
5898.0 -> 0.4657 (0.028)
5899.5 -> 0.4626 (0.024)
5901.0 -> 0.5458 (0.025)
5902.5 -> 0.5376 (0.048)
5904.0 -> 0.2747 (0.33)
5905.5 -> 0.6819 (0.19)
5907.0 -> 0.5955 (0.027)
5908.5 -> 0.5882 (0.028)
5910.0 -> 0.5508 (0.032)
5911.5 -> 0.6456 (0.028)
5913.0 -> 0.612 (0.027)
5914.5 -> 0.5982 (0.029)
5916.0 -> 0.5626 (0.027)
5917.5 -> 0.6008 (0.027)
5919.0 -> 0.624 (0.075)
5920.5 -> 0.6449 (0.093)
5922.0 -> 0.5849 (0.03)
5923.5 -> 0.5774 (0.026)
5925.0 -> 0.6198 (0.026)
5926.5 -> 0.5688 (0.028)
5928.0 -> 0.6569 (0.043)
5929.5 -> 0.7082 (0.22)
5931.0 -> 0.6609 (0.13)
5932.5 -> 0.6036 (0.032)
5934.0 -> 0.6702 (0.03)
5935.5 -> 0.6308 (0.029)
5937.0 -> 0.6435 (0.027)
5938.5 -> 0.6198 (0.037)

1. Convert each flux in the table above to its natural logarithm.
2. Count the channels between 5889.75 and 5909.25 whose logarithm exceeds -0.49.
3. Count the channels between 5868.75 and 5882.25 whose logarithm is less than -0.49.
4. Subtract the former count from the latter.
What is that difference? 7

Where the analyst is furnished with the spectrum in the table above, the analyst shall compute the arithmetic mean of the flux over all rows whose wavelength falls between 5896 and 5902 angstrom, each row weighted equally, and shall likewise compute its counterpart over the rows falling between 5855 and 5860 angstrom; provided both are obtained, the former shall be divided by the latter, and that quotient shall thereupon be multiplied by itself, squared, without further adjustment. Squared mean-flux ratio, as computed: 0.6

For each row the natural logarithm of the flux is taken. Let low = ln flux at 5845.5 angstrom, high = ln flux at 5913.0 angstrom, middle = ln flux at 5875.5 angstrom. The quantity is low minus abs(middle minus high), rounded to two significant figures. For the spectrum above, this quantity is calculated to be -0.53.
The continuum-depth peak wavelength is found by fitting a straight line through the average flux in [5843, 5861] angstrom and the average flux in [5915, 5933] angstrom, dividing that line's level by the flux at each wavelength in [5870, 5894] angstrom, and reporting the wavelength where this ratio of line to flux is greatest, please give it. 5893.5 angstrom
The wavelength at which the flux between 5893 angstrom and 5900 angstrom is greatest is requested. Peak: 5898.0 angstrom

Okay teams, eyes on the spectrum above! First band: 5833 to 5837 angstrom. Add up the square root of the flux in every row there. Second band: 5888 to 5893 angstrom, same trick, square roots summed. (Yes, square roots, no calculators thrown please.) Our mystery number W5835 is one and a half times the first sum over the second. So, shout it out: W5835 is 1.77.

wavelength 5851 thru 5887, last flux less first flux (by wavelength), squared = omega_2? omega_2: 0.023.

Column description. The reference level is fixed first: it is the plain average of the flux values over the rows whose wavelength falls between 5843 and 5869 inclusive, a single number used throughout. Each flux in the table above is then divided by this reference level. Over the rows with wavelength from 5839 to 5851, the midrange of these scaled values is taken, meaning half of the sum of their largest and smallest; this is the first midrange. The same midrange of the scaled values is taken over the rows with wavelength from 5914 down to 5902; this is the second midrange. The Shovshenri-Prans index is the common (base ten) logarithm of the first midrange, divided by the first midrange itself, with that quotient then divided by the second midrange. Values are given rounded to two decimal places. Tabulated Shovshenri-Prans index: 0.01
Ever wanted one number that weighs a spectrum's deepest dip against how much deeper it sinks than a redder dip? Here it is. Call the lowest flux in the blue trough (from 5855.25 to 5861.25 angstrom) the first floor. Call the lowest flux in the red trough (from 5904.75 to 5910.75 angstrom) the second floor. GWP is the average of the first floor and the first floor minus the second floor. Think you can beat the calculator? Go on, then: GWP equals 0.333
